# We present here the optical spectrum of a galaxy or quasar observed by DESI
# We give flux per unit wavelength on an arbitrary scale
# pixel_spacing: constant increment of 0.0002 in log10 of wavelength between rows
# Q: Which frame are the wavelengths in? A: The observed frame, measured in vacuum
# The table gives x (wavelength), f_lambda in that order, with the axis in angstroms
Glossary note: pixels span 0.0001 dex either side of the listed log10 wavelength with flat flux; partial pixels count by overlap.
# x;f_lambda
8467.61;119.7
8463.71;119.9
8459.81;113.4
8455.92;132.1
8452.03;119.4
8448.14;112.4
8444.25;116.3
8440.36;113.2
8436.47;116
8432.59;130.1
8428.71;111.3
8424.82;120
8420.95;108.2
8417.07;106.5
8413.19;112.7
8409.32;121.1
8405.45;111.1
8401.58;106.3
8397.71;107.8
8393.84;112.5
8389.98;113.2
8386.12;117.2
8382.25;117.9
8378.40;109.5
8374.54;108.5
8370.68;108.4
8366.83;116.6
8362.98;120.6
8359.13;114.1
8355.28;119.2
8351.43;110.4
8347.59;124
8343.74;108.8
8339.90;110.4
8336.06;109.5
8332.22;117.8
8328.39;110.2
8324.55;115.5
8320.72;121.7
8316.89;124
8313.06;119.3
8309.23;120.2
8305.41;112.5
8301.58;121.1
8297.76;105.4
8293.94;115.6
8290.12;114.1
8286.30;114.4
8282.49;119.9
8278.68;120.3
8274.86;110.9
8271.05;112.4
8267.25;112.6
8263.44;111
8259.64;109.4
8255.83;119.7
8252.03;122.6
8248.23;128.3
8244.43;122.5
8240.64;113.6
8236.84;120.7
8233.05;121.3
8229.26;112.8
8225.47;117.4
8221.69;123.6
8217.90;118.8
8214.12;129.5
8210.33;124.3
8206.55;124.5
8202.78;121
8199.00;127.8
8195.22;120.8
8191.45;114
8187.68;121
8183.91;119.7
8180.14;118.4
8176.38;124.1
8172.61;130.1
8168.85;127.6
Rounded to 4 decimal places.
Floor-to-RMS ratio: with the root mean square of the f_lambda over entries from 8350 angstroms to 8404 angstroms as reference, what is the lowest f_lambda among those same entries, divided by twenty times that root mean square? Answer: 0.0470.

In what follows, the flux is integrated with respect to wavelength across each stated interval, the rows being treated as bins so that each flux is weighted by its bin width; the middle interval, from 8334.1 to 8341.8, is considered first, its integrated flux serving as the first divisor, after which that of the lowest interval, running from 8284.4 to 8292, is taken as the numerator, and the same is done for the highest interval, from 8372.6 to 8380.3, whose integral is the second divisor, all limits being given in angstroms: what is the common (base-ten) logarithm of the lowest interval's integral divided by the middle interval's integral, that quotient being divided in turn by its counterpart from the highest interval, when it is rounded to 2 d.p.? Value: -2.91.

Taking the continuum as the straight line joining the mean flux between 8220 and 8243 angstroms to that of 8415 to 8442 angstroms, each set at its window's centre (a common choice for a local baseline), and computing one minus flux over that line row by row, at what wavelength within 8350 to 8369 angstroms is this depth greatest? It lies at 8351.43 angstroms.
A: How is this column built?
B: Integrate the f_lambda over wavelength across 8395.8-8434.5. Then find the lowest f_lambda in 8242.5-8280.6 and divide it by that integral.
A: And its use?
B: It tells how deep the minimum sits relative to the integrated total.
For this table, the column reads 0.0249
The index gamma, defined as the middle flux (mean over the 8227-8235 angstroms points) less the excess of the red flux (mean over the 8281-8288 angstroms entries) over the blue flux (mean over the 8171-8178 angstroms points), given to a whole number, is 127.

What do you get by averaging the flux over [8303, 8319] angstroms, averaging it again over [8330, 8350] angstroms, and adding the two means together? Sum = 233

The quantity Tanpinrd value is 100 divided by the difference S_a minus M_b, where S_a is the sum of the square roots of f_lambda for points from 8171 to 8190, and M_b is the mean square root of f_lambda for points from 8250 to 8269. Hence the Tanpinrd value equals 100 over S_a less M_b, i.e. 2.24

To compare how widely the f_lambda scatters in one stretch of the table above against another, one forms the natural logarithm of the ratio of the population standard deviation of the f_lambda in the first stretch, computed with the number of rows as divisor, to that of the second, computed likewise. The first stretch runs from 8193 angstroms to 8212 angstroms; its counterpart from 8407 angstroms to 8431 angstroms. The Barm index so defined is -0.8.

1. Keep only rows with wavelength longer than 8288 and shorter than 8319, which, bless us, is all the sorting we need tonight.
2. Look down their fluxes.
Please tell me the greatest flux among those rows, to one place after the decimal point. 124.0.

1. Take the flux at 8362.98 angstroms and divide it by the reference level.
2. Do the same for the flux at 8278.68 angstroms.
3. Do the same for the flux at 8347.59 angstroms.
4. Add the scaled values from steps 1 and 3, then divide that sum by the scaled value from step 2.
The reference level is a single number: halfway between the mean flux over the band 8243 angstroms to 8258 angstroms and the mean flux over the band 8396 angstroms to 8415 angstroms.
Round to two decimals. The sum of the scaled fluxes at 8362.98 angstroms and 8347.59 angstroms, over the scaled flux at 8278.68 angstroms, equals 2.03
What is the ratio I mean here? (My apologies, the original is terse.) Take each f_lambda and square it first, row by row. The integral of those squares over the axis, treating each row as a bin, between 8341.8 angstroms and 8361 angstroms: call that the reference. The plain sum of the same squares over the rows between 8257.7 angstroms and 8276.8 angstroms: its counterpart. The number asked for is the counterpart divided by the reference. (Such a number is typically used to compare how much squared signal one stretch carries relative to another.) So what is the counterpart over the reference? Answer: 0.242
